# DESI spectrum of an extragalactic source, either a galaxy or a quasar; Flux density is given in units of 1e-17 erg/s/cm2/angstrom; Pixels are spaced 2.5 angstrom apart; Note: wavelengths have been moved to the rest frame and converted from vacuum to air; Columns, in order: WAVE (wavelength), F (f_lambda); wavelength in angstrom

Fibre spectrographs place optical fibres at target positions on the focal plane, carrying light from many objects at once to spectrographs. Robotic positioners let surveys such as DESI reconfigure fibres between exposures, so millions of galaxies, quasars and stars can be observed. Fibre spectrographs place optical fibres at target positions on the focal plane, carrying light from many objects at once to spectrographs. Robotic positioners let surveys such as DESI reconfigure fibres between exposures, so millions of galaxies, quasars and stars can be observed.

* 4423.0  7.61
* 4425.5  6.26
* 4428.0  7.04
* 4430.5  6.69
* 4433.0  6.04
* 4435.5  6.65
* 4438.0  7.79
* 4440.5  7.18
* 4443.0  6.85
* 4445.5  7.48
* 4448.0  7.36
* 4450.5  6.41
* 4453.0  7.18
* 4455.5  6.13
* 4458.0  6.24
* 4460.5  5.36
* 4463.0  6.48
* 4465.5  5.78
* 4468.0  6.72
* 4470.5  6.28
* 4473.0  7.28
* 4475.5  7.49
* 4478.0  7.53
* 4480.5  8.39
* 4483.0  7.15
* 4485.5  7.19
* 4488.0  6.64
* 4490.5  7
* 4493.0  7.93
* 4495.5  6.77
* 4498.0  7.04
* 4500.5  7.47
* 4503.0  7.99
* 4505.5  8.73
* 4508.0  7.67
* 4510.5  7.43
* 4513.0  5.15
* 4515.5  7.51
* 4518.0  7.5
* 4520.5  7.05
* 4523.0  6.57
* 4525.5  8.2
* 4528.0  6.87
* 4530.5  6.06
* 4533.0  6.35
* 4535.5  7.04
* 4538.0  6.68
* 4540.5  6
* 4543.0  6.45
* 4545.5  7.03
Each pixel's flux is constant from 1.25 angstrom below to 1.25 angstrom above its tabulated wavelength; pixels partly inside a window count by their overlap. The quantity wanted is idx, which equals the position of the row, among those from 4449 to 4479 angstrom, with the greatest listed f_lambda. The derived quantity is 4478.0 angstrom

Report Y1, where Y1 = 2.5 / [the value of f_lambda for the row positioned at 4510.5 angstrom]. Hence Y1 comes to 0.336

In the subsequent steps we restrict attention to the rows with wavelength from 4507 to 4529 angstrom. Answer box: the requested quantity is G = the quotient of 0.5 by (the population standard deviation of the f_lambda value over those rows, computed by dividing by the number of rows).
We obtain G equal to 0.6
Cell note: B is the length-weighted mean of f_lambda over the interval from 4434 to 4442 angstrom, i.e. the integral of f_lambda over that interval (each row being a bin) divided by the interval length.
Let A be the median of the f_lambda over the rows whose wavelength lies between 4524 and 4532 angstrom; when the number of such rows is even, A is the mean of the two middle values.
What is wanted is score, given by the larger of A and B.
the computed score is 7.2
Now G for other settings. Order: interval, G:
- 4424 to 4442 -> 0.9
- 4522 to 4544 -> 0.8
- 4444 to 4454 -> 1.2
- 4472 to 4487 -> 1.2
